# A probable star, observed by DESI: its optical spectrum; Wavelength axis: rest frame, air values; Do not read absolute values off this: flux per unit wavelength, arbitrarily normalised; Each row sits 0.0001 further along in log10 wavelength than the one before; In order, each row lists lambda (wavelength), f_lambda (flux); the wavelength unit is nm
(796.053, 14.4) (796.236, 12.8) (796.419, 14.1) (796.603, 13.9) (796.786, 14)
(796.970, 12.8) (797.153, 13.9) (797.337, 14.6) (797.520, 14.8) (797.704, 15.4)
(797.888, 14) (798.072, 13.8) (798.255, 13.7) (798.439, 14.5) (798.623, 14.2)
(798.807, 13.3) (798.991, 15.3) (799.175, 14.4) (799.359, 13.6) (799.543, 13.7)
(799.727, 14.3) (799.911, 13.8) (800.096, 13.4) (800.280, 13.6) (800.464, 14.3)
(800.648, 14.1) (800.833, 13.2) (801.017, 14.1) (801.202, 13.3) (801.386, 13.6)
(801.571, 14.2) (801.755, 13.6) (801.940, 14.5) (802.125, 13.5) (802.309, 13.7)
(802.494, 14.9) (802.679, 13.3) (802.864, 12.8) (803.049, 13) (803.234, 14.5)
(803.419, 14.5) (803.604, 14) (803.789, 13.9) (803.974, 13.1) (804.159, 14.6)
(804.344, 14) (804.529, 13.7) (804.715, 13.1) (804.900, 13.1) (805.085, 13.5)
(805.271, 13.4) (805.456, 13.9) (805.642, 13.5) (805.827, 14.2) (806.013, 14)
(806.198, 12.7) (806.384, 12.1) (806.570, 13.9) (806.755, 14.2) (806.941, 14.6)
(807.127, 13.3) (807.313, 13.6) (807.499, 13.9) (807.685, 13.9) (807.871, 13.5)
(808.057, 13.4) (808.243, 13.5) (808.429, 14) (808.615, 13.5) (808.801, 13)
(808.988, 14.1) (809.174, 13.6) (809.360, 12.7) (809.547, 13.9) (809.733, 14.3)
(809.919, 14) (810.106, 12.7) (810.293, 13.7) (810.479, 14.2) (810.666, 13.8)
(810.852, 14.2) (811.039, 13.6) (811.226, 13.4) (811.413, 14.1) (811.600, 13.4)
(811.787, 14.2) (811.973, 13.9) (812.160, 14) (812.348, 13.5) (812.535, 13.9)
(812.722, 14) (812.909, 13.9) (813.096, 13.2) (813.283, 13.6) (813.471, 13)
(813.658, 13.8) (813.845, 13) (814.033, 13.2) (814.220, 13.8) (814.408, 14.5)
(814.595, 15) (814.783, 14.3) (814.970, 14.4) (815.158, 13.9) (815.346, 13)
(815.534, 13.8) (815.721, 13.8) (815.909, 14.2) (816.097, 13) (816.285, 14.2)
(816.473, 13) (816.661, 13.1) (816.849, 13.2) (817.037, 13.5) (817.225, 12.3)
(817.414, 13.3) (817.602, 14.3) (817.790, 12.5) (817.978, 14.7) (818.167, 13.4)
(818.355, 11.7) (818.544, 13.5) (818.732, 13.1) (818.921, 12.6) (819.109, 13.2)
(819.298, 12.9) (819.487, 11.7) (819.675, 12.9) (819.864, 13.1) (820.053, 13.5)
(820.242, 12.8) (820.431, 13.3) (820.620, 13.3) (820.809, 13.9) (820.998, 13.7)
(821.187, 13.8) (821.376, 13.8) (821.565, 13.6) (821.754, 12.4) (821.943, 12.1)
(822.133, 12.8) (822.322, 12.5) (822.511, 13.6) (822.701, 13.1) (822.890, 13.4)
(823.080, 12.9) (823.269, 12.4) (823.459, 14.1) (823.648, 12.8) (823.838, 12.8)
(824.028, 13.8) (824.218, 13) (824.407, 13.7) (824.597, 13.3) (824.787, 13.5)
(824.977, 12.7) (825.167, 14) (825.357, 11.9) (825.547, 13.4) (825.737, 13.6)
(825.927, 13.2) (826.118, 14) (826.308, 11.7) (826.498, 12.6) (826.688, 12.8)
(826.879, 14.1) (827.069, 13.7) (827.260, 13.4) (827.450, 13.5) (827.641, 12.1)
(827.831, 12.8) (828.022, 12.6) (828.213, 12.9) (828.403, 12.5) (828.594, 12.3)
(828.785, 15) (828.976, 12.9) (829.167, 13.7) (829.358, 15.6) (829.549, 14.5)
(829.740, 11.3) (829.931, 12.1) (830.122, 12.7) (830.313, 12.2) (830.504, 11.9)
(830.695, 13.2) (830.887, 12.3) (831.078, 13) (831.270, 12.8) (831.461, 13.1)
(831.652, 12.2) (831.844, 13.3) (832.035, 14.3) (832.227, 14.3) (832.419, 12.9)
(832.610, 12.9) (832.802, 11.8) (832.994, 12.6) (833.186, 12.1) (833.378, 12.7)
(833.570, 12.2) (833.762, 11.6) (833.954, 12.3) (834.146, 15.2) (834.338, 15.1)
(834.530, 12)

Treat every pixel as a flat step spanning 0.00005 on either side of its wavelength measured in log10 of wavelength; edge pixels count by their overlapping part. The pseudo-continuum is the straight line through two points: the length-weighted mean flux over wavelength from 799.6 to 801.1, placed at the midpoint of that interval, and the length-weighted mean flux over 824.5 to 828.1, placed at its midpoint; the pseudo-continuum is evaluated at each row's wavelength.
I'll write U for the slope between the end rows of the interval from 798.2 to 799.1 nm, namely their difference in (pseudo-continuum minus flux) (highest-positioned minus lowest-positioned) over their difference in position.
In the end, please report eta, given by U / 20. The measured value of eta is -0.11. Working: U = -2.2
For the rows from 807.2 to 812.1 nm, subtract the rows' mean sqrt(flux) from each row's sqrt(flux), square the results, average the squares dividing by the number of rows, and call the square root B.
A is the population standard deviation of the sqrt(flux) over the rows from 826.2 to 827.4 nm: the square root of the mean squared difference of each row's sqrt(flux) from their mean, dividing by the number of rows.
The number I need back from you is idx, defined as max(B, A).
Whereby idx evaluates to 0.110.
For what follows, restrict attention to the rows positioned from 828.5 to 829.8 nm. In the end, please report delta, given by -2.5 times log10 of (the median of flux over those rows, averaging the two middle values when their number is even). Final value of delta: -2.84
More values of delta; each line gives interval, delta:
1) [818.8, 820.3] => -2.78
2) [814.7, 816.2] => -2.85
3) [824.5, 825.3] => -2.82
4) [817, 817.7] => -2.82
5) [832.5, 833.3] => -2.73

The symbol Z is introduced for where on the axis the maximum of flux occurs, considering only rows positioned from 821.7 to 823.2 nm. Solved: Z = 822.511 nm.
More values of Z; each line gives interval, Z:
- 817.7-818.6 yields 817.978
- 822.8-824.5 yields 823.459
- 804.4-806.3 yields 805.827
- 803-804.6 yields 804.159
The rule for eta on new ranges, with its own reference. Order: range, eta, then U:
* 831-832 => -0.02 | -0.4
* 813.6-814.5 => -0.05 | -1.0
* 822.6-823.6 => -0.07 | -1.3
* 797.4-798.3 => 0.07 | 1.5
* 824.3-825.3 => -0.02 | -0.4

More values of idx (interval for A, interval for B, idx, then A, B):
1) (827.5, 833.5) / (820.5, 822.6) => 0.130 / 0.13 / 0.086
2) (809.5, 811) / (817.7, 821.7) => 0.095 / 0.06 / 0.095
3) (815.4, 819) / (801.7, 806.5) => 0.100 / 0.10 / 0.088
